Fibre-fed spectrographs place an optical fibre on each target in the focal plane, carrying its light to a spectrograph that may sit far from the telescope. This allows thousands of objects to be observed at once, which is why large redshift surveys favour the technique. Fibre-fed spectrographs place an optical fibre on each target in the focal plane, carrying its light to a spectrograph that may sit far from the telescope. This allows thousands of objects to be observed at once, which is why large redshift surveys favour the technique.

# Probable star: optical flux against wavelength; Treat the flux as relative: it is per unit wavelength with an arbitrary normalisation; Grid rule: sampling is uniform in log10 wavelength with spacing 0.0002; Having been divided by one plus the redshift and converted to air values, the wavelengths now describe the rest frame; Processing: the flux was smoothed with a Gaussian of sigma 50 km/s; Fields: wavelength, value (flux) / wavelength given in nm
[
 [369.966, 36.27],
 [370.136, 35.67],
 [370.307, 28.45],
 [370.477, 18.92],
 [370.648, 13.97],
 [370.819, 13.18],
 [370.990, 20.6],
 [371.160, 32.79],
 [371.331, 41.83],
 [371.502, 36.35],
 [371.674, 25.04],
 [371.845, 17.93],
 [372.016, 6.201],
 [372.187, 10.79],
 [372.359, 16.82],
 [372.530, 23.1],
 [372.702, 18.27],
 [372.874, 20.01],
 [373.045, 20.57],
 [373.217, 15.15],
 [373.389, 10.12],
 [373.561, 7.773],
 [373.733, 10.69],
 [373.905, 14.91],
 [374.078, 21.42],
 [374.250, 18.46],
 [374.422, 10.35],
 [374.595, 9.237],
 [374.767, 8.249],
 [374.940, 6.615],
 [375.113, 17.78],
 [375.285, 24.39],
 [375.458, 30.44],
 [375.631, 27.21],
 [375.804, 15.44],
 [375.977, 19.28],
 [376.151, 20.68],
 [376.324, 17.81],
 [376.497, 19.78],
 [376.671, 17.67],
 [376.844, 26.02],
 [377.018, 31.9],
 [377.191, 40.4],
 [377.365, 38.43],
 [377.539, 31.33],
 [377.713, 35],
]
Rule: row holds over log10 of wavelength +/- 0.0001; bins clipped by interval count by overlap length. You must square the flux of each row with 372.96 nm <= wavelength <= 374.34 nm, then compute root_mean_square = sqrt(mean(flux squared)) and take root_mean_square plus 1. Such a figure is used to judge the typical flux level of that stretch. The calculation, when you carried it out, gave 17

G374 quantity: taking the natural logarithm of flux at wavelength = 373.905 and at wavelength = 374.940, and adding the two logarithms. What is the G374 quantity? 4.6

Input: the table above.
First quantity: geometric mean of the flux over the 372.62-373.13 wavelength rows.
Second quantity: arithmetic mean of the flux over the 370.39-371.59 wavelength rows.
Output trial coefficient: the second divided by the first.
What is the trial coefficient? 1.3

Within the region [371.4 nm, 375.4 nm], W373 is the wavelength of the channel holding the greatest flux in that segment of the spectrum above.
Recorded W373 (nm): 371.502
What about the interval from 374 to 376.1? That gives 375.458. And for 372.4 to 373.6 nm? 372.530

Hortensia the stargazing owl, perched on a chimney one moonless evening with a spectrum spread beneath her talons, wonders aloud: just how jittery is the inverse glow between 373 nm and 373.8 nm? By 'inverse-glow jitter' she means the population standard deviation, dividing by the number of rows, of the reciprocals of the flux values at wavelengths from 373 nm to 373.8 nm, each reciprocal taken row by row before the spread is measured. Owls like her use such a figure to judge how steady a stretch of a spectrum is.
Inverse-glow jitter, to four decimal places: 0.0277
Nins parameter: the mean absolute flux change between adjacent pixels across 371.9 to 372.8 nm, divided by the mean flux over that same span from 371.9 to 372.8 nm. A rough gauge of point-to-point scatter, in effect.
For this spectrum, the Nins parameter 0.36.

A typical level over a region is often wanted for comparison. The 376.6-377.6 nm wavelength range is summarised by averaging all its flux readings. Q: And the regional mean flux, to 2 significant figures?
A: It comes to 31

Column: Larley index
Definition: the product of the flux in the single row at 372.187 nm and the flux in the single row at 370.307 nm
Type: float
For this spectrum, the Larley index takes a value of 307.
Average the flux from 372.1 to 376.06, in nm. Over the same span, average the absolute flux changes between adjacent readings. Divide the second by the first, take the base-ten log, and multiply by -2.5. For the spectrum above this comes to 1.36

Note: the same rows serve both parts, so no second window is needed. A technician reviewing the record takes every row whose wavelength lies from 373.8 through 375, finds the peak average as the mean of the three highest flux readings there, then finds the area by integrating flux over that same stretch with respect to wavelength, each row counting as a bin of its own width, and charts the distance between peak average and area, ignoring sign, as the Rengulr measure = 2.9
